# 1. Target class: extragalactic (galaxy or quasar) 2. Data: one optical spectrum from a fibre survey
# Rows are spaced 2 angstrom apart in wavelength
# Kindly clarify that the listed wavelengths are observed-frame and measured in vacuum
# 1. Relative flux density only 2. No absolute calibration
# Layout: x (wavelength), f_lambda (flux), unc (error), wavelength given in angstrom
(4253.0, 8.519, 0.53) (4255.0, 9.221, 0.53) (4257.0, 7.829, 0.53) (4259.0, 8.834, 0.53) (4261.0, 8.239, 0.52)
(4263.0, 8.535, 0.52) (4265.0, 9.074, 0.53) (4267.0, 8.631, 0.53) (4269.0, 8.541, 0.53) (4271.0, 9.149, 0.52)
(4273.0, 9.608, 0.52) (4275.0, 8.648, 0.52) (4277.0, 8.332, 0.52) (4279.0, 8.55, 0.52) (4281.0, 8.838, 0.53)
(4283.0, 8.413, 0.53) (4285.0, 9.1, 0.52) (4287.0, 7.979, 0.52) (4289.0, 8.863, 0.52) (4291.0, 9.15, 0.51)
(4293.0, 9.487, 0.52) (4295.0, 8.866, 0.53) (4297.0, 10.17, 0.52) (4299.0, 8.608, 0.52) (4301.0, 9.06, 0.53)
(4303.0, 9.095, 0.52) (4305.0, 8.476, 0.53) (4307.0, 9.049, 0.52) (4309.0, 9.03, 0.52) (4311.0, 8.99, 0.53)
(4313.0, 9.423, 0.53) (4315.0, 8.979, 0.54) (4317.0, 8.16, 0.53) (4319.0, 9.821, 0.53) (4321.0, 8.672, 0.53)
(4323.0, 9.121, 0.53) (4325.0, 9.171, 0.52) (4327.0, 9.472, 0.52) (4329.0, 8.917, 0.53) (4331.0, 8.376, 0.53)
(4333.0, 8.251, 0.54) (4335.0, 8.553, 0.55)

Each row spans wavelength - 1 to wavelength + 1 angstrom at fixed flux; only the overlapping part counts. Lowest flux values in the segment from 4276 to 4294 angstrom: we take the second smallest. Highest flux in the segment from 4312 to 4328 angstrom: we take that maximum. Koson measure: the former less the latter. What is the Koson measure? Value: -1.5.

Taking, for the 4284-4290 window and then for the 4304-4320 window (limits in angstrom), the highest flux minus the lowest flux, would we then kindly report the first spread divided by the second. 0.67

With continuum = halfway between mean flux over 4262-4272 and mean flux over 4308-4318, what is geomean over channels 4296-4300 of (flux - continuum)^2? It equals 0.32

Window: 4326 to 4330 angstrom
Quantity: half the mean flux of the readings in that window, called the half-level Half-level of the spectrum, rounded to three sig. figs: 4.60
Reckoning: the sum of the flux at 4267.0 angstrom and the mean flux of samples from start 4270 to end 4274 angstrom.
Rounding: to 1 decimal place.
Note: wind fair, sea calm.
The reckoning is 18.0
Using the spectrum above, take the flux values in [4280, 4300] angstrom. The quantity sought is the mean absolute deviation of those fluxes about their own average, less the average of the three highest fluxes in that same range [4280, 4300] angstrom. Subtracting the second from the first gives -9.2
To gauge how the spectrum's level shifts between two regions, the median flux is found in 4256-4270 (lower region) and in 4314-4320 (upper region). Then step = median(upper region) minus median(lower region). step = 0.44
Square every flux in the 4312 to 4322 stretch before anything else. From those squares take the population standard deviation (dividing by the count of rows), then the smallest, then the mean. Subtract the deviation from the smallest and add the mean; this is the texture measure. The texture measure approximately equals 138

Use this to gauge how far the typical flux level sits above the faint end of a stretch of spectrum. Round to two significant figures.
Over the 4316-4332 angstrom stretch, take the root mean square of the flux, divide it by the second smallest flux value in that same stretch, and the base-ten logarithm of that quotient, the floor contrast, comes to 0.030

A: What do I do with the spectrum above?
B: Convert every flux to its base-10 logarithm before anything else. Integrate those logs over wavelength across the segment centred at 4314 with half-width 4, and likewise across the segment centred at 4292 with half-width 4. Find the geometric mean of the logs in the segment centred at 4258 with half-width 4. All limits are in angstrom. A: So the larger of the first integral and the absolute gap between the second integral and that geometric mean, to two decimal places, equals 7.59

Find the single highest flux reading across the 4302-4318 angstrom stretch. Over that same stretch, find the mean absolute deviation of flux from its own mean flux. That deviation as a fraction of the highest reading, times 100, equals 3.1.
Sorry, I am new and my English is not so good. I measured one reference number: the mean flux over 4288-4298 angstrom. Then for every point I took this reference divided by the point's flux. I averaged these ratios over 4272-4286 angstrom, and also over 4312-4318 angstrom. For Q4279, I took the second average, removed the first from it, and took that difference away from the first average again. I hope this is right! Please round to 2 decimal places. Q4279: 1.07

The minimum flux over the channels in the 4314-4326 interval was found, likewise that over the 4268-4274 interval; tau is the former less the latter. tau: -0.4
